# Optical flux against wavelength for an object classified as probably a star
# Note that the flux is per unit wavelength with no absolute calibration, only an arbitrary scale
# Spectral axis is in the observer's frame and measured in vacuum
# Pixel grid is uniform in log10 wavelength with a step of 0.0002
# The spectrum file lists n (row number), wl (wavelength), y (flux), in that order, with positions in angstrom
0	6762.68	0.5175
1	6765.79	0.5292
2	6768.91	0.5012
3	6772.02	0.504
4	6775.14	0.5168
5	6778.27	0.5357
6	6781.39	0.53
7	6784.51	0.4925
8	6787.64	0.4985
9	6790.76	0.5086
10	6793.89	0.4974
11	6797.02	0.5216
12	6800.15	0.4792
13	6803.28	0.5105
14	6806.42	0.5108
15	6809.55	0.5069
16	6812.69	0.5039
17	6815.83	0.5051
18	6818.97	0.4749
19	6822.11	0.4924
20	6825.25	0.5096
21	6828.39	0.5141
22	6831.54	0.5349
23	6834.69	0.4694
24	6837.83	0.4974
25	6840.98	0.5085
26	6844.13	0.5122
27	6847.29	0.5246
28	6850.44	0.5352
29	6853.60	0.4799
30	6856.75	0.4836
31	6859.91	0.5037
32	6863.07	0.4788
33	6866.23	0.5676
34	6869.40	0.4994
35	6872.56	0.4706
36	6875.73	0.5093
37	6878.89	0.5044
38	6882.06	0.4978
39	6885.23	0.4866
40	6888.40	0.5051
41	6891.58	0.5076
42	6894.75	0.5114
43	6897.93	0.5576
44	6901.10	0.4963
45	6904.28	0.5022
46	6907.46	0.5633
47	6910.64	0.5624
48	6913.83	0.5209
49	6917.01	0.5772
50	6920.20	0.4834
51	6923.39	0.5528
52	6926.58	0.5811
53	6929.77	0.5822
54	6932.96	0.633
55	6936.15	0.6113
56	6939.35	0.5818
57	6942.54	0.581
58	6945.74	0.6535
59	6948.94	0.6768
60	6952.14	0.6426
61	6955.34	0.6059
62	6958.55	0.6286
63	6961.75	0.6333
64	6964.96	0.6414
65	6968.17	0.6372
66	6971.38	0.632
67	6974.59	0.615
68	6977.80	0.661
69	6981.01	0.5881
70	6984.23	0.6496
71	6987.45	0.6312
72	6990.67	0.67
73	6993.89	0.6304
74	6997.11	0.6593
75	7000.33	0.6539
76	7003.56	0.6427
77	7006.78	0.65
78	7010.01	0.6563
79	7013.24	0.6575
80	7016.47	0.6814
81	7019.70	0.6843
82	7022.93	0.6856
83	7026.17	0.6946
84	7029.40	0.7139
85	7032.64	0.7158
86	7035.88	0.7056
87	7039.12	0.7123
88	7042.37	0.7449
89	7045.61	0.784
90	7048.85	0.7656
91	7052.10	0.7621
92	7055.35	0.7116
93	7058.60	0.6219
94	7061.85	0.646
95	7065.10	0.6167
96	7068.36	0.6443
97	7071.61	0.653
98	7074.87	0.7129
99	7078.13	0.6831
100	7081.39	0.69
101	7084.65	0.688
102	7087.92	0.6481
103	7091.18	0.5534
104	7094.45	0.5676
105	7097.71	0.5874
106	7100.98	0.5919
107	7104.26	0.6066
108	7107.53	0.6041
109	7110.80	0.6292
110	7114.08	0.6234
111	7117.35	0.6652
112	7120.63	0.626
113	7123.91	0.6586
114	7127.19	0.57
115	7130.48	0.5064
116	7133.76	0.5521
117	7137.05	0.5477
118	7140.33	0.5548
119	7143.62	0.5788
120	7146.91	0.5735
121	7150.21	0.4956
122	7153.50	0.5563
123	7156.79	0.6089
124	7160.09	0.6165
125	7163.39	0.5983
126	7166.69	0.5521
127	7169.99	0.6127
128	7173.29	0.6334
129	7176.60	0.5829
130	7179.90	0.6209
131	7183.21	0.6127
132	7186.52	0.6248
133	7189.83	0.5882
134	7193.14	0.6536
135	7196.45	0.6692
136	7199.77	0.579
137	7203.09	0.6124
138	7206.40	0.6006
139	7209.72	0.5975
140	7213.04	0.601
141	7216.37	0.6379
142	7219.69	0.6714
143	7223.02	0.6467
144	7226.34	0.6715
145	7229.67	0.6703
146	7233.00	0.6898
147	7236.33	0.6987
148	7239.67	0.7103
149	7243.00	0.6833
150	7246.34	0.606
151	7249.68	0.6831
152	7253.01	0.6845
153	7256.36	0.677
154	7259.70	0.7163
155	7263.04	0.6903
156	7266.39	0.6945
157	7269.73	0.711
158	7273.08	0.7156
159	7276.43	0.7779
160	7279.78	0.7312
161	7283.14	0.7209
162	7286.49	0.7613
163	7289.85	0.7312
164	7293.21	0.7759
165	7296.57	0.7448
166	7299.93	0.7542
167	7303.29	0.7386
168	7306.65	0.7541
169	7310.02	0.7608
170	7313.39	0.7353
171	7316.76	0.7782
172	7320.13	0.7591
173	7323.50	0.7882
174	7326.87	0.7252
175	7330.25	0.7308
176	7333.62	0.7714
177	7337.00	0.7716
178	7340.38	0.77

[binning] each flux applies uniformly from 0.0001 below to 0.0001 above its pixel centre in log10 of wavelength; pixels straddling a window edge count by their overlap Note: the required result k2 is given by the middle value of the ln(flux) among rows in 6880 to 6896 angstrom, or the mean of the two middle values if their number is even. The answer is -0.7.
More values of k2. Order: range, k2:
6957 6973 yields -0.5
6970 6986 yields -0.5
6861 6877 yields -0.7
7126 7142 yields -0.6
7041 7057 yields -0.3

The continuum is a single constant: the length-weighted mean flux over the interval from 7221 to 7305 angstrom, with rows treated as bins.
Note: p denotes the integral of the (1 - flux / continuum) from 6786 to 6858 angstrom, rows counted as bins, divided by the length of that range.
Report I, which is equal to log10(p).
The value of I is -0.54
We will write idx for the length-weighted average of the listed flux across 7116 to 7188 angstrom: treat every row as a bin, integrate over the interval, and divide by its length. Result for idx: 0.59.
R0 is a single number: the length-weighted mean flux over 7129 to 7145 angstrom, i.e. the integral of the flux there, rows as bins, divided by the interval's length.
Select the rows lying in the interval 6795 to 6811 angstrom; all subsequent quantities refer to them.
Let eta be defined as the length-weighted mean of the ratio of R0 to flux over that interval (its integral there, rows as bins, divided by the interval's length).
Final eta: 1.09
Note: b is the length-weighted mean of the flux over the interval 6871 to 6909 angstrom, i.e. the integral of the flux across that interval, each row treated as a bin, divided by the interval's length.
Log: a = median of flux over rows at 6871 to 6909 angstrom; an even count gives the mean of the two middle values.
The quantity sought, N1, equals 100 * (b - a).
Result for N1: 0.5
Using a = 0.50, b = 0.51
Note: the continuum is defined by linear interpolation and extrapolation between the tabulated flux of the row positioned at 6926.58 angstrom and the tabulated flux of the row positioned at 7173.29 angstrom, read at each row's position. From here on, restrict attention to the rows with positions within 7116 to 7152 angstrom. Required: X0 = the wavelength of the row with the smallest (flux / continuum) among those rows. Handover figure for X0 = 7150.21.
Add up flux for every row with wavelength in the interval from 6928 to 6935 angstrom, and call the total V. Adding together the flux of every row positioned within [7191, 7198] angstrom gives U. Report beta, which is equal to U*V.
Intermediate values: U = 1.32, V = 1.22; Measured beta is 1.61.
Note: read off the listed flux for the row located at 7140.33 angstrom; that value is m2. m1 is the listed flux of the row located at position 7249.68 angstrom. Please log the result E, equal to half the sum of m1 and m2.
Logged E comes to 0.619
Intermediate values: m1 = 0.6831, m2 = 0.5548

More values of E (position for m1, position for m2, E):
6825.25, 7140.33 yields 0.532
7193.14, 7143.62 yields 0.616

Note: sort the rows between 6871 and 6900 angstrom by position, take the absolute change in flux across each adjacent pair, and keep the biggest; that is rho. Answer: 0.046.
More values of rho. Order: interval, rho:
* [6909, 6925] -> 0.094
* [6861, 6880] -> 0.089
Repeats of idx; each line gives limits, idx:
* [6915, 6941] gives 0.57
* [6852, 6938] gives 0.53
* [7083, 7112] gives 0.61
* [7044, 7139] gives 0.64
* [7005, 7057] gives 0.71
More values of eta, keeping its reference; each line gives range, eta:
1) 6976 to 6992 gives 0.86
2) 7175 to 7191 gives 0.90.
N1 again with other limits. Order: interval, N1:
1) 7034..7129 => 0.9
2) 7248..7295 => 0.3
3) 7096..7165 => -0.4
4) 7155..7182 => -0.8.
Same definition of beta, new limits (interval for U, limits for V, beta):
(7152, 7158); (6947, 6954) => 1.54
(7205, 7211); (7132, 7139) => 1.32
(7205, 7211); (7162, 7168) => 1.38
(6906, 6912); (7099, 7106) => 1.35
